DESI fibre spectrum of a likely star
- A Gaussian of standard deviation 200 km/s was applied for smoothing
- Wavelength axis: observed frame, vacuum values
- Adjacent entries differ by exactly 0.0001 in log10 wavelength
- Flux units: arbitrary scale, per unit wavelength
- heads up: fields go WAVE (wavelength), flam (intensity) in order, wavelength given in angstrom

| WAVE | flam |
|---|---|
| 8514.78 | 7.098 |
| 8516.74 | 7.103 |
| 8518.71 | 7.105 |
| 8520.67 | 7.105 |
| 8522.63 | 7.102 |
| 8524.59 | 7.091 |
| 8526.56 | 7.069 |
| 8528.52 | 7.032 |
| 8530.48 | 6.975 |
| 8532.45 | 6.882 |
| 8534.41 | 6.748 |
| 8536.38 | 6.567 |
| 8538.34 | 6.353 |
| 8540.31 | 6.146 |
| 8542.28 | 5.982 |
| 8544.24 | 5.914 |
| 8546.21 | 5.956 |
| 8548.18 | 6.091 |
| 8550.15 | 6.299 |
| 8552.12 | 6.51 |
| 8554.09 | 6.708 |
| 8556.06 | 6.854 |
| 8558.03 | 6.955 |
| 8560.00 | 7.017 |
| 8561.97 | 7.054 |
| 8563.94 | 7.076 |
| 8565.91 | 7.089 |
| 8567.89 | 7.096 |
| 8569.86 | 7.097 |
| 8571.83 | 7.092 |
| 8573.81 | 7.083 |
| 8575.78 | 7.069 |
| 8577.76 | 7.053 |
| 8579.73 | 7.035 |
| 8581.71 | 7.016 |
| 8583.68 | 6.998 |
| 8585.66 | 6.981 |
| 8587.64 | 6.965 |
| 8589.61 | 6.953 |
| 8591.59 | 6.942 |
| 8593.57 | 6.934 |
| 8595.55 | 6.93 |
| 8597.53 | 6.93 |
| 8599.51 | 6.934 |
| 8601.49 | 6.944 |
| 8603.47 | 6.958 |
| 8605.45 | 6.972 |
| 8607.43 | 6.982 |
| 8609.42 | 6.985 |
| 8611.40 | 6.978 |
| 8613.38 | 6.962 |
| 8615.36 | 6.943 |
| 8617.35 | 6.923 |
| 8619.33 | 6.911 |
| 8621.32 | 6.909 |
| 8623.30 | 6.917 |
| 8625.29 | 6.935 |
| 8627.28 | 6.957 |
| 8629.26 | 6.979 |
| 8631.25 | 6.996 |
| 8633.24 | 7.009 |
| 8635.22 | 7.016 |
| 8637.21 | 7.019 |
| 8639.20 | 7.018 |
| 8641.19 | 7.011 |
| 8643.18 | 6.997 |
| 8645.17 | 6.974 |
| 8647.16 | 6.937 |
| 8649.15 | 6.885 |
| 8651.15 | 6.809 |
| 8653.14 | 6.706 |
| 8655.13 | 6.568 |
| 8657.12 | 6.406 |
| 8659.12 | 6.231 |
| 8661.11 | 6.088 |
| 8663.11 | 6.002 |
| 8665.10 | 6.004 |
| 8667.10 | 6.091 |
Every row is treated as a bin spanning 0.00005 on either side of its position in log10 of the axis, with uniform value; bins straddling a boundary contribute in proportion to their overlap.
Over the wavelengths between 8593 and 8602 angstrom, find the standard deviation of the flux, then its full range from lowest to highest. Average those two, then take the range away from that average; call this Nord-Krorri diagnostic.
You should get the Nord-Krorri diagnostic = -0.004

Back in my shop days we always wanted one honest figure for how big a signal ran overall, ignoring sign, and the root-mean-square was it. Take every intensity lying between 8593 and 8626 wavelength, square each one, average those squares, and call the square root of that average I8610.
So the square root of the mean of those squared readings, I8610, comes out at 6.94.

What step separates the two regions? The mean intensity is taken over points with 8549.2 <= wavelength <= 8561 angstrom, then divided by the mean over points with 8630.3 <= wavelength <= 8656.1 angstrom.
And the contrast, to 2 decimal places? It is 0.97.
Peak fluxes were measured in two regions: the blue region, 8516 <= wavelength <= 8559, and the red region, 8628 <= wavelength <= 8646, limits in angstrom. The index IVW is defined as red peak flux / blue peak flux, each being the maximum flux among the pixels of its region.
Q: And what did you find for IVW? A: 0.988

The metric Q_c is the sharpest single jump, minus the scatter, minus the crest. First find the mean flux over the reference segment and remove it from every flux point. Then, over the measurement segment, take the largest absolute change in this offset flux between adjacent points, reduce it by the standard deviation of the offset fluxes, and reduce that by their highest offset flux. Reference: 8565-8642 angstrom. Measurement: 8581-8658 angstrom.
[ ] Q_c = 0.01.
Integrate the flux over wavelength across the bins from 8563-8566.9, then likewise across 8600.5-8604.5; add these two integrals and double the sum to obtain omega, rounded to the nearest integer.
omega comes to 111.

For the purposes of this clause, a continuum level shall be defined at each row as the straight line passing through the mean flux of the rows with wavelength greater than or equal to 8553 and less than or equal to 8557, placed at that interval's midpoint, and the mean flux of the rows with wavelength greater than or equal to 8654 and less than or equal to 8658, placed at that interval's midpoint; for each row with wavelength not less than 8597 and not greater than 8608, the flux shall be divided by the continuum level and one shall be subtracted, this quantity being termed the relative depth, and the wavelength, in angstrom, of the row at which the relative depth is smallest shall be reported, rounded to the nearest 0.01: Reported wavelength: 8597.53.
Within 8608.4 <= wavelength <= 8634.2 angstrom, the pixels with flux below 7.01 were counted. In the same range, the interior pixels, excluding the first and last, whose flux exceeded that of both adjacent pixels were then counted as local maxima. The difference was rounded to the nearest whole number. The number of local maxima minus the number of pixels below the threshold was -13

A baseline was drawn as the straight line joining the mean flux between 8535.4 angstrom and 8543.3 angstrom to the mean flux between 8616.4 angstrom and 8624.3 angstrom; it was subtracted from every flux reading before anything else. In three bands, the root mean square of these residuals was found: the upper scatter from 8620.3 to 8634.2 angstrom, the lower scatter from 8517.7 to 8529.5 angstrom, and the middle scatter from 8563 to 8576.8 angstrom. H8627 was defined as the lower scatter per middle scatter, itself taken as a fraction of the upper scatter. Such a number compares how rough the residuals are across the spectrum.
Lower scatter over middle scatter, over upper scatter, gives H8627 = 112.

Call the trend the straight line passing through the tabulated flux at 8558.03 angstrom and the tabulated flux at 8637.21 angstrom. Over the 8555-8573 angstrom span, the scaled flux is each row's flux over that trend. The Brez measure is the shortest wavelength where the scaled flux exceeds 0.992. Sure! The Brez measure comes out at 8558.03 angstrom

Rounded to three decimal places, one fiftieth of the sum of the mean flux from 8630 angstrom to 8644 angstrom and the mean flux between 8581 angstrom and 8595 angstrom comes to 0.280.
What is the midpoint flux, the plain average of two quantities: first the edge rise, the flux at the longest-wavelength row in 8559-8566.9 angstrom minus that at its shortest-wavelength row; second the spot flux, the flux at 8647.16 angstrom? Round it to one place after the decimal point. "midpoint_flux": 3.5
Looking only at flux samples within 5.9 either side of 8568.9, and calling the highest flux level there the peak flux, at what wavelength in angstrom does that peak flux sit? 8569.86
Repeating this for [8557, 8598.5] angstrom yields 8569.86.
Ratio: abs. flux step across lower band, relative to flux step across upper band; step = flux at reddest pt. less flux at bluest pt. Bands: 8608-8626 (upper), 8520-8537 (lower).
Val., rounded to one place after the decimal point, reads -10.8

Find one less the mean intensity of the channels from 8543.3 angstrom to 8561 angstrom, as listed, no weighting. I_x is -5.48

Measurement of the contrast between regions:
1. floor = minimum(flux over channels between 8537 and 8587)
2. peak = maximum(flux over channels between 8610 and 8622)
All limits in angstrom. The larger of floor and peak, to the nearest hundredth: 6.98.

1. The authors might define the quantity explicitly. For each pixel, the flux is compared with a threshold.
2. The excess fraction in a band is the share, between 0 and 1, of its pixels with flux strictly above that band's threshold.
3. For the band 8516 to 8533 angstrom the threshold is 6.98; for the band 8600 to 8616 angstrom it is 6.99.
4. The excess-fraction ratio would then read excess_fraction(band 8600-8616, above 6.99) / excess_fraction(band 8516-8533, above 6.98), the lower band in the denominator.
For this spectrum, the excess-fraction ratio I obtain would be 0.00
